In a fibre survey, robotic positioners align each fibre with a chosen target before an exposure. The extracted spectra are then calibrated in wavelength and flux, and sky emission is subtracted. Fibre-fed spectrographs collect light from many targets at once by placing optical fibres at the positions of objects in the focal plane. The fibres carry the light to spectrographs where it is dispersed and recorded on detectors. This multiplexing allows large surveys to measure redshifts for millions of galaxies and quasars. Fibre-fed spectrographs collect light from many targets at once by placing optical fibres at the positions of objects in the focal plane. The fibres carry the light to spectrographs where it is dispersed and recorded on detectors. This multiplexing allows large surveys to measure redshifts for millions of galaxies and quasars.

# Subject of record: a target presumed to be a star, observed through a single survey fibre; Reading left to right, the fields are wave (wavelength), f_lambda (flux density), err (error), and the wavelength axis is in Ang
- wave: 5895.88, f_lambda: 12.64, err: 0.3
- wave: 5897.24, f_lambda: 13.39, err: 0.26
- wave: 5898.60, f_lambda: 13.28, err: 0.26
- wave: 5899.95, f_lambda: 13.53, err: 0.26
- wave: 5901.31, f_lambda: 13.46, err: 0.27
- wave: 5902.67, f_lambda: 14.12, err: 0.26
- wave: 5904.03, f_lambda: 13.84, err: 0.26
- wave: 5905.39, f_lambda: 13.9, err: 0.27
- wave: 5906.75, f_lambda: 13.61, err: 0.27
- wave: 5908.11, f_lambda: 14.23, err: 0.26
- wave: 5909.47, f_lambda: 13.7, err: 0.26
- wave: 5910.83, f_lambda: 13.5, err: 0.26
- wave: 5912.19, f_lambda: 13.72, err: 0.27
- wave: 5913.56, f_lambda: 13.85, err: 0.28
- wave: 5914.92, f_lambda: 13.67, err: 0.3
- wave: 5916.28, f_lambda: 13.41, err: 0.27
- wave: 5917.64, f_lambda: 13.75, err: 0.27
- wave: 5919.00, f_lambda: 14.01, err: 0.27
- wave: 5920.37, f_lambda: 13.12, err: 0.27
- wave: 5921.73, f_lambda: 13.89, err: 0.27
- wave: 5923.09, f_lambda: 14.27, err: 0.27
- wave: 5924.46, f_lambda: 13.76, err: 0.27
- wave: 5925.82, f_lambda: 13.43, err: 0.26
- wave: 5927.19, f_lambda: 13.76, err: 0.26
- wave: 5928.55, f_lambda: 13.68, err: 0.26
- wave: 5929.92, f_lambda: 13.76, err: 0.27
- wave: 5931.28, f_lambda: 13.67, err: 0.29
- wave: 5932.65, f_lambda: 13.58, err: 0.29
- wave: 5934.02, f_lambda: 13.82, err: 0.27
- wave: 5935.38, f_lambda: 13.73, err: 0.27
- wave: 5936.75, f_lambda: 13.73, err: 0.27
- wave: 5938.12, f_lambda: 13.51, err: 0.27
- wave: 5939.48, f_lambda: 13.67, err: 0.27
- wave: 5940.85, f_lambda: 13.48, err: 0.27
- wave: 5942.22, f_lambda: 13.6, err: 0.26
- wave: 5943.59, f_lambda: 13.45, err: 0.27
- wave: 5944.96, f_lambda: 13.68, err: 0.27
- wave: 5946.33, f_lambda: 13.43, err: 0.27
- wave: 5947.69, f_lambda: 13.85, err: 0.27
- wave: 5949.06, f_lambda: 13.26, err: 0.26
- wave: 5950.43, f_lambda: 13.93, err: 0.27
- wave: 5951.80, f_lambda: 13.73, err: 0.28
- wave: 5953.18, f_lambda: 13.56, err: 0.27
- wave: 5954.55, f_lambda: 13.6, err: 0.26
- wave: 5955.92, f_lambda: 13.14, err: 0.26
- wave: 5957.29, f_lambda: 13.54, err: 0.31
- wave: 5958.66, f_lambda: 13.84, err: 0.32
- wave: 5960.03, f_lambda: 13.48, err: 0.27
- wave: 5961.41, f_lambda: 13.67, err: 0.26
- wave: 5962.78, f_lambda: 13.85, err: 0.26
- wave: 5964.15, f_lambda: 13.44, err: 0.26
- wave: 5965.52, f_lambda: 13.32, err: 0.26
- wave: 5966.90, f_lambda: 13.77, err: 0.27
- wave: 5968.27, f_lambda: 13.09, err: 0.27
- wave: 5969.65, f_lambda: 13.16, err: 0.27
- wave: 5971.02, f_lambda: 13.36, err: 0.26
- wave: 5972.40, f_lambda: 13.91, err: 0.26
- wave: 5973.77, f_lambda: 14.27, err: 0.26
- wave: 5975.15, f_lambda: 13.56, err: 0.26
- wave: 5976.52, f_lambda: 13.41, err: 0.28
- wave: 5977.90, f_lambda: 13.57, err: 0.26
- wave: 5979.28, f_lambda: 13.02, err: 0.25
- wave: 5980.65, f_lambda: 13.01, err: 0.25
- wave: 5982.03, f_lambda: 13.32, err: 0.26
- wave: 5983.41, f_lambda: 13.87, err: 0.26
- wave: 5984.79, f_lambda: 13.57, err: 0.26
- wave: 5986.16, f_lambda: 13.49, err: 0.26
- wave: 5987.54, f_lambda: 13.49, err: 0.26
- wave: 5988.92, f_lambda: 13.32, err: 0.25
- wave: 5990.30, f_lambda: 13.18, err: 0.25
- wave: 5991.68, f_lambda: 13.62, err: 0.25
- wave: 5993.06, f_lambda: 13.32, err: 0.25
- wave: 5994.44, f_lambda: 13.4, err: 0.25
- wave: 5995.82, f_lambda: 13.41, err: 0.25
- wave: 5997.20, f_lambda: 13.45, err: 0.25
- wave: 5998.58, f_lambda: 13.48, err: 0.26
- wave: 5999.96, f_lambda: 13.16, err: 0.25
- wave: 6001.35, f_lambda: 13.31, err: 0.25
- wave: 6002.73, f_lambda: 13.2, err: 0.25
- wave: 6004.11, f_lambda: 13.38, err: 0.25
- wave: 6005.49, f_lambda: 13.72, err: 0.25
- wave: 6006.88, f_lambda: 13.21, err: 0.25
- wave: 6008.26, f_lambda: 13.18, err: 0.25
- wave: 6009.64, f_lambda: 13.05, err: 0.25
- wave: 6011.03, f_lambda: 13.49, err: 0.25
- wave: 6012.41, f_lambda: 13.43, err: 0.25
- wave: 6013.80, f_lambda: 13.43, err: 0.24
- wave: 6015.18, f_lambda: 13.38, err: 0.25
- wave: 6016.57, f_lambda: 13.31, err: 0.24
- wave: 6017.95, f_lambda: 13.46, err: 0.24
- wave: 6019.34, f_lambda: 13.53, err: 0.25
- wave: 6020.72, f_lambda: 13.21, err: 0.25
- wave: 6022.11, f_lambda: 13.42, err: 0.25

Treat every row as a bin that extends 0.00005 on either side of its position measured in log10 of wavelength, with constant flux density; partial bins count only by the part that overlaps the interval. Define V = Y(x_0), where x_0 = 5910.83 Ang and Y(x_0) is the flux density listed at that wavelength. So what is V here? 13.5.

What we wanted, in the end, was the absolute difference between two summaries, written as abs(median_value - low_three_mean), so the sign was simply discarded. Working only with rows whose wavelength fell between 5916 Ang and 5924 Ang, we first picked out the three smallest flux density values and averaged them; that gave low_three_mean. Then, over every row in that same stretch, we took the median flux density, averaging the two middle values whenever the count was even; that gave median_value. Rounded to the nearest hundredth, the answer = 0.39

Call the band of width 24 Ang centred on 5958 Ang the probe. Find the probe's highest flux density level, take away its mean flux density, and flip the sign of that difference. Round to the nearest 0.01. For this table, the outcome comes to -0.39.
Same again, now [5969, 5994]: -0.80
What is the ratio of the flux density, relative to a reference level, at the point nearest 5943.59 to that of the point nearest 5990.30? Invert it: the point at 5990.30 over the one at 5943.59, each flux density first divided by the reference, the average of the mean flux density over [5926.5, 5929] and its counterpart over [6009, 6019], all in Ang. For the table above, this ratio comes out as 0.98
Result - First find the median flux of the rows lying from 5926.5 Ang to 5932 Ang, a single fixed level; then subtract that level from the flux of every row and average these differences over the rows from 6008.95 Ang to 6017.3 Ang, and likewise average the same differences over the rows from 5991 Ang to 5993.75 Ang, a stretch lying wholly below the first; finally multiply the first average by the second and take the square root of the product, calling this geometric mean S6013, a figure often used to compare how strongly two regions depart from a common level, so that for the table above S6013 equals 0.30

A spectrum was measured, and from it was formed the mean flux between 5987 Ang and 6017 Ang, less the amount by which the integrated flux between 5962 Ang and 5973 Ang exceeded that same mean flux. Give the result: -122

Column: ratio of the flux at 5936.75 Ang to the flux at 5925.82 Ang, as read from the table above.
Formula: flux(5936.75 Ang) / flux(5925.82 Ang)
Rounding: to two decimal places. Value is 1.02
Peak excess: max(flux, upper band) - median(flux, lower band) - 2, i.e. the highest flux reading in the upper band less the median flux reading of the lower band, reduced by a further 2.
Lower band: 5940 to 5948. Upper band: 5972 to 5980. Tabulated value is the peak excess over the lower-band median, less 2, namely -1.3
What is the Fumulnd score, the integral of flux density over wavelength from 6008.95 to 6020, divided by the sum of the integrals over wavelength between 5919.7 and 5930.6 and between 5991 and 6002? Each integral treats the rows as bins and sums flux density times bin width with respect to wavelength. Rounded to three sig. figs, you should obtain 0.498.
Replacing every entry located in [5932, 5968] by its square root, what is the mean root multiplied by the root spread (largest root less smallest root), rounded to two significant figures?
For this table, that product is 0.40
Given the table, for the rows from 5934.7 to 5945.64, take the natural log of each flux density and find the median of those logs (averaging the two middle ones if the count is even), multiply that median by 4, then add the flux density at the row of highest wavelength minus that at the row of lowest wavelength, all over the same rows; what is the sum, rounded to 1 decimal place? 10.4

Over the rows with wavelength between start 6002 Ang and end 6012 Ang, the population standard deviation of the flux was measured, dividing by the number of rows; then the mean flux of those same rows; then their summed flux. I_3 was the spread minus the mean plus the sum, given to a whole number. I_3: 80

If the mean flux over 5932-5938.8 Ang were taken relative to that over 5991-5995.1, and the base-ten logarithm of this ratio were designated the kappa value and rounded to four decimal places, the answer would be 0.0073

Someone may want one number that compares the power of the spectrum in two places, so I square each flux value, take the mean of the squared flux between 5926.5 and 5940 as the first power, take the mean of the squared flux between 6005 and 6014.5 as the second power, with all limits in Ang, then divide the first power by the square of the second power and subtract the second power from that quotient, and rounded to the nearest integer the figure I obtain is -178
